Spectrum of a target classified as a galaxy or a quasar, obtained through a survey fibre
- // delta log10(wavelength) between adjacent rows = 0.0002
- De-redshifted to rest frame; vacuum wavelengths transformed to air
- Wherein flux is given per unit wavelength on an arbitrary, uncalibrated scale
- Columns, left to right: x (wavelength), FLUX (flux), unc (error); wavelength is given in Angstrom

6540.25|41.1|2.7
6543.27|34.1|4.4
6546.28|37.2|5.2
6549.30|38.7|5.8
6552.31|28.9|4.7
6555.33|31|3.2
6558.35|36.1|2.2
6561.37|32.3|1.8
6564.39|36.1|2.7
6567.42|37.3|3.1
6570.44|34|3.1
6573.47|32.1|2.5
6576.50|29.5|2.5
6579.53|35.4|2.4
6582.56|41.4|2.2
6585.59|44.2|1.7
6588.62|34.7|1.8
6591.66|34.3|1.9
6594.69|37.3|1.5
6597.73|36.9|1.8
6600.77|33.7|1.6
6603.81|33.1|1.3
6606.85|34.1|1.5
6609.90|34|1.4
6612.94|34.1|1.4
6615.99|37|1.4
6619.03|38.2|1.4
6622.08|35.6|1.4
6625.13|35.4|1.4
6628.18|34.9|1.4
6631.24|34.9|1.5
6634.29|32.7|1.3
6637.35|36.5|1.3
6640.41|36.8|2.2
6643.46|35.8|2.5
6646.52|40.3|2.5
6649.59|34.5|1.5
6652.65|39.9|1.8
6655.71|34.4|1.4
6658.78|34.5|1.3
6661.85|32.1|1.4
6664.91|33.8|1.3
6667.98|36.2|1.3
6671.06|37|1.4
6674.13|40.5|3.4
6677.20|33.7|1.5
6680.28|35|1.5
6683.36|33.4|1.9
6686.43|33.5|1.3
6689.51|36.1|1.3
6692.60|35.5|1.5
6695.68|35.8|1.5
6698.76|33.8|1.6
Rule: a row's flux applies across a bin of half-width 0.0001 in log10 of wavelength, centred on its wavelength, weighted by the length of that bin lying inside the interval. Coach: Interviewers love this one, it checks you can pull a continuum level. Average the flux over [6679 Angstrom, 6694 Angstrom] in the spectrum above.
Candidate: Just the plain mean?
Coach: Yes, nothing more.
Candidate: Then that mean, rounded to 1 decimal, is 34.7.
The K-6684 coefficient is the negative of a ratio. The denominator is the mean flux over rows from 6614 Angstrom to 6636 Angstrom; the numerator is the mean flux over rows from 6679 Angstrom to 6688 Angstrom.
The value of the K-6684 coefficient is -0.96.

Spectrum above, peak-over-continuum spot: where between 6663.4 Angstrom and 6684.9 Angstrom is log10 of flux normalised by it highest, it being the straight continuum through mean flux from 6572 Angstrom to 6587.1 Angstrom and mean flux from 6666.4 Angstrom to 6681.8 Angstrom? 6674.13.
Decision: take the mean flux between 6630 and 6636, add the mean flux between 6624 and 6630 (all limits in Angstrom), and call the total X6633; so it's 69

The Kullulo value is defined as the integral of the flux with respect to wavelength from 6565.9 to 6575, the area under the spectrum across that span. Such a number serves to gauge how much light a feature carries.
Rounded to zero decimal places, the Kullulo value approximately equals 313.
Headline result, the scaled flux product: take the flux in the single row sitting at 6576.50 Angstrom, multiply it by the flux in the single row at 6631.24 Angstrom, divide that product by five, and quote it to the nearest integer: 206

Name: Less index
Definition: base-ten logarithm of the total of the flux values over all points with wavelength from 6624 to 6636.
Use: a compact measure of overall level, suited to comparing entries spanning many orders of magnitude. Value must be 2.14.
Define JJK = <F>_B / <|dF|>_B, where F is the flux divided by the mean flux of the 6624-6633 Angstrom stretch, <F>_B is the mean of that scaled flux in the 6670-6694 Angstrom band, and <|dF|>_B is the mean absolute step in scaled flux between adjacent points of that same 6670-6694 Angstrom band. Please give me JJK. 15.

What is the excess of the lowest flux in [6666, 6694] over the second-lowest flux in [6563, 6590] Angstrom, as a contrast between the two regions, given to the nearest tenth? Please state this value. 1.3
